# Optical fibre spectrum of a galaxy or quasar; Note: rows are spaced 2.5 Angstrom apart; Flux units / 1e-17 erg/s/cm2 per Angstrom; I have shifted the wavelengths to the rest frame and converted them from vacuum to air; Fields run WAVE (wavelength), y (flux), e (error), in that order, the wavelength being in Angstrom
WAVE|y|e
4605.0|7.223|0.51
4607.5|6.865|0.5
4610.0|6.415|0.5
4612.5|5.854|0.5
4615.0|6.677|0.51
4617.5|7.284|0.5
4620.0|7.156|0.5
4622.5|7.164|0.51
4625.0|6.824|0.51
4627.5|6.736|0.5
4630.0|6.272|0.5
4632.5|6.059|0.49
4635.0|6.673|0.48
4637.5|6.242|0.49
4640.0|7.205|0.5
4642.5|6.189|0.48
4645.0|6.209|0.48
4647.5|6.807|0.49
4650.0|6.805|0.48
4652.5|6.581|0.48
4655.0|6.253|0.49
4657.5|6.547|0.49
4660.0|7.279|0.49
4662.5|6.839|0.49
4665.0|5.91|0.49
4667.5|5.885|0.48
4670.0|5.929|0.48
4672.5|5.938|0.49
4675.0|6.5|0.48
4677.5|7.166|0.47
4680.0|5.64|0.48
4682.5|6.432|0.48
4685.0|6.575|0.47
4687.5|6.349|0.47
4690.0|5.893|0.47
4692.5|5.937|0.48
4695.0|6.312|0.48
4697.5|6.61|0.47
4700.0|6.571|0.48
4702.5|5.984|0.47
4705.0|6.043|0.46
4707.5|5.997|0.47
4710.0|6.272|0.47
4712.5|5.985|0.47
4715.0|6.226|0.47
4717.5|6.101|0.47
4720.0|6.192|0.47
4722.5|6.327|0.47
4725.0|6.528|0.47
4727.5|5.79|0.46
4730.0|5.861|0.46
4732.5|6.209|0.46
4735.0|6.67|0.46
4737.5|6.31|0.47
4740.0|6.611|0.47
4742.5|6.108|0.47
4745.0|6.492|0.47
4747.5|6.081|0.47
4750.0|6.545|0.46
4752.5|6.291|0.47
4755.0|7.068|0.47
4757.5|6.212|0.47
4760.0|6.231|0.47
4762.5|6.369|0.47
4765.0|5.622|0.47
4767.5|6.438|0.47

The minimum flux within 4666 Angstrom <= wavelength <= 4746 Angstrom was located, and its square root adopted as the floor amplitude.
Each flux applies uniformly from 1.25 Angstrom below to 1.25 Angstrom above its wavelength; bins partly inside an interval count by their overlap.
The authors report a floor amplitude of 2.37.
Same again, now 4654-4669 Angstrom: 2.43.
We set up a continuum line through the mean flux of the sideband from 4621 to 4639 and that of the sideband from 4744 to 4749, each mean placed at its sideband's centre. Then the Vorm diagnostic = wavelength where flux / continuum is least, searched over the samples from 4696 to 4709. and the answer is 4702.5 Angstrom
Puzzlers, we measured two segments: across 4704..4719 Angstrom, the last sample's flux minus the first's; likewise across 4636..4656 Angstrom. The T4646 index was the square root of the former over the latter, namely 2.3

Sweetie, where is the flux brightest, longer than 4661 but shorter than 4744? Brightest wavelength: 4677.5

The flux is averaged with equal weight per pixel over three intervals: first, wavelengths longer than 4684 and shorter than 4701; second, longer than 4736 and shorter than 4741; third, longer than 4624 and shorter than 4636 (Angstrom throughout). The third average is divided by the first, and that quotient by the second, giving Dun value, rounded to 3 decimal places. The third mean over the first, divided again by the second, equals 0.159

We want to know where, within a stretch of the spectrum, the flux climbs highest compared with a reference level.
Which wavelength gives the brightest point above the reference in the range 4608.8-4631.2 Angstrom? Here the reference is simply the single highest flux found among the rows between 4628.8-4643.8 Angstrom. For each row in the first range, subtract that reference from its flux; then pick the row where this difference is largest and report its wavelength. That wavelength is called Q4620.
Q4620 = 4617.5 Angstrom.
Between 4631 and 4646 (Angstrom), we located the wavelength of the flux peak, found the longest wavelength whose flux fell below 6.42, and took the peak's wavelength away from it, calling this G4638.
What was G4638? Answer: 5.0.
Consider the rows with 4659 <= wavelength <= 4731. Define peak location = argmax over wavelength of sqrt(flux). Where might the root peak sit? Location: 4660.0 Angstrom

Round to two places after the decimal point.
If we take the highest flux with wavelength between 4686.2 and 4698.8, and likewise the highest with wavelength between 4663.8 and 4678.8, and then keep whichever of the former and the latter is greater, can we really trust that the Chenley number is 7.17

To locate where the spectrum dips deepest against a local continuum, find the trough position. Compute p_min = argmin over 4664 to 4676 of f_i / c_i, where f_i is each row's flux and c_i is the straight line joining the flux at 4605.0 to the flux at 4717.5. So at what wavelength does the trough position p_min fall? 4667.5 Angstrom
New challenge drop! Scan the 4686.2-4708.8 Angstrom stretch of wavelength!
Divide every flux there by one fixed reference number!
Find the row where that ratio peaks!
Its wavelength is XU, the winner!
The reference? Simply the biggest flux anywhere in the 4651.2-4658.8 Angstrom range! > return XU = 4697.5 Angstrom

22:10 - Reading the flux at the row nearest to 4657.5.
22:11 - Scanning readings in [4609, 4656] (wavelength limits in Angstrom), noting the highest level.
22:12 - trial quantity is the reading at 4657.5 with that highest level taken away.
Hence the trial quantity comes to -0.74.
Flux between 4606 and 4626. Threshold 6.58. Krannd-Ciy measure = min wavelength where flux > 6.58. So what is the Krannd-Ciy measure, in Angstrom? 4607.5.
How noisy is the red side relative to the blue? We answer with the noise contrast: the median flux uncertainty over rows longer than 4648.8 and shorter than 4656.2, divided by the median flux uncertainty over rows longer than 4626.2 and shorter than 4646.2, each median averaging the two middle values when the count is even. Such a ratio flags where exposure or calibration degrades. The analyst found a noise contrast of 0.980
